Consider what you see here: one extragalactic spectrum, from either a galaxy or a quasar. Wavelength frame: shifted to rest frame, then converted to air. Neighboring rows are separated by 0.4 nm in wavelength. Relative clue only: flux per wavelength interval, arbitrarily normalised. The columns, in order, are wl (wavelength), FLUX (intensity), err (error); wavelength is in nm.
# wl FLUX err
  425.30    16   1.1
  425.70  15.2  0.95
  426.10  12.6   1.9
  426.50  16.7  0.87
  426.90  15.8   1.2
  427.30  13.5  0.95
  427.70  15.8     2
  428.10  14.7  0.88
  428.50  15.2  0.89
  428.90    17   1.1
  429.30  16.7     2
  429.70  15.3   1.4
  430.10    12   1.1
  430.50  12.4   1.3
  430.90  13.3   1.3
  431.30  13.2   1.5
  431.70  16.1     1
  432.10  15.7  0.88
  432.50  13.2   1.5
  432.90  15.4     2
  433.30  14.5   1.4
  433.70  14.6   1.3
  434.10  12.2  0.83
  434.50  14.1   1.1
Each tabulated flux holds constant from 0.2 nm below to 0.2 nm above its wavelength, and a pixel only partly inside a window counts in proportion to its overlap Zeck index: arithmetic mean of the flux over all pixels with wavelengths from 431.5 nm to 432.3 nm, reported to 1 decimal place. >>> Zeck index 15.9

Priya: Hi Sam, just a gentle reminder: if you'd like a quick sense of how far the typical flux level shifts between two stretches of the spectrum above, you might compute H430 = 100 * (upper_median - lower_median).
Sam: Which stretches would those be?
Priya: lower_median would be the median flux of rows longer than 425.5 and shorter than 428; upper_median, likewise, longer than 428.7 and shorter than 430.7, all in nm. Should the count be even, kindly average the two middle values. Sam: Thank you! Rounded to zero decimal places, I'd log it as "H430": -20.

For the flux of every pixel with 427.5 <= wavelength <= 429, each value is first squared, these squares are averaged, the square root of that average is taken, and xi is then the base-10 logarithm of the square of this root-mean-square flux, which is 2.39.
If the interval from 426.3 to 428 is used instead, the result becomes 2.38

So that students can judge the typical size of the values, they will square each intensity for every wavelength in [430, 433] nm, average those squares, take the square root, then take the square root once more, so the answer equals 3.74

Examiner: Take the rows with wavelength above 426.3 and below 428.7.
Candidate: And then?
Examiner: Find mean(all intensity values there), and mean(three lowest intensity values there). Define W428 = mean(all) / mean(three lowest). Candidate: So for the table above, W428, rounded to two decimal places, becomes 1.06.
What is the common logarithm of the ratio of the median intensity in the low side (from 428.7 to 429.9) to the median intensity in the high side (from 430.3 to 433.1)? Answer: 0.099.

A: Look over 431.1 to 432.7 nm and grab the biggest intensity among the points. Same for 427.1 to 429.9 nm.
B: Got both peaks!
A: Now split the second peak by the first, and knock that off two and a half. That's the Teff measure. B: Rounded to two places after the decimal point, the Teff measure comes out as 1.44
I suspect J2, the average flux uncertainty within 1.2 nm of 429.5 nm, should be 1.30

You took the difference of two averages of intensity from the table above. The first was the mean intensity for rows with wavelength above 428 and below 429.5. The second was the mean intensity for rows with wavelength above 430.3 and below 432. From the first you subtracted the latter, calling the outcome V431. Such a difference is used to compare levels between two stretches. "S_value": 2.1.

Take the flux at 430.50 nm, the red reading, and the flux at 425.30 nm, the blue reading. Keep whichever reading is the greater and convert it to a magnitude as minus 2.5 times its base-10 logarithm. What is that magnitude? -3.01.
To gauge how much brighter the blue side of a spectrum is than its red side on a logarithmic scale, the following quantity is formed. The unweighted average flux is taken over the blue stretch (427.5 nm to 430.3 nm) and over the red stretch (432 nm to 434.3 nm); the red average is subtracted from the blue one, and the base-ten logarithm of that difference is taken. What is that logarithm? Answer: 0.0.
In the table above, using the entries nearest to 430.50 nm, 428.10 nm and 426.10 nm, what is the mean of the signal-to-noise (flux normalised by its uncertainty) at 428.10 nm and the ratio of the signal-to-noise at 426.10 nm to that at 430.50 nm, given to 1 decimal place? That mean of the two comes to 8.7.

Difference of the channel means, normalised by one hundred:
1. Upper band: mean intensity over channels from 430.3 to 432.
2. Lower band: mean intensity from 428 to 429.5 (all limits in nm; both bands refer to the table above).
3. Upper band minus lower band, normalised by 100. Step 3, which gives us -0.021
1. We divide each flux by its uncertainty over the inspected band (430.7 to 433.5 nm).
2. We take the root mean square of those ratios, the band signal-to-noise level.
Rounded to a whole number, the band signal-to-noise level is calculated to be 12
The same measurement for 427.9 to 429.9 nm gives 14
